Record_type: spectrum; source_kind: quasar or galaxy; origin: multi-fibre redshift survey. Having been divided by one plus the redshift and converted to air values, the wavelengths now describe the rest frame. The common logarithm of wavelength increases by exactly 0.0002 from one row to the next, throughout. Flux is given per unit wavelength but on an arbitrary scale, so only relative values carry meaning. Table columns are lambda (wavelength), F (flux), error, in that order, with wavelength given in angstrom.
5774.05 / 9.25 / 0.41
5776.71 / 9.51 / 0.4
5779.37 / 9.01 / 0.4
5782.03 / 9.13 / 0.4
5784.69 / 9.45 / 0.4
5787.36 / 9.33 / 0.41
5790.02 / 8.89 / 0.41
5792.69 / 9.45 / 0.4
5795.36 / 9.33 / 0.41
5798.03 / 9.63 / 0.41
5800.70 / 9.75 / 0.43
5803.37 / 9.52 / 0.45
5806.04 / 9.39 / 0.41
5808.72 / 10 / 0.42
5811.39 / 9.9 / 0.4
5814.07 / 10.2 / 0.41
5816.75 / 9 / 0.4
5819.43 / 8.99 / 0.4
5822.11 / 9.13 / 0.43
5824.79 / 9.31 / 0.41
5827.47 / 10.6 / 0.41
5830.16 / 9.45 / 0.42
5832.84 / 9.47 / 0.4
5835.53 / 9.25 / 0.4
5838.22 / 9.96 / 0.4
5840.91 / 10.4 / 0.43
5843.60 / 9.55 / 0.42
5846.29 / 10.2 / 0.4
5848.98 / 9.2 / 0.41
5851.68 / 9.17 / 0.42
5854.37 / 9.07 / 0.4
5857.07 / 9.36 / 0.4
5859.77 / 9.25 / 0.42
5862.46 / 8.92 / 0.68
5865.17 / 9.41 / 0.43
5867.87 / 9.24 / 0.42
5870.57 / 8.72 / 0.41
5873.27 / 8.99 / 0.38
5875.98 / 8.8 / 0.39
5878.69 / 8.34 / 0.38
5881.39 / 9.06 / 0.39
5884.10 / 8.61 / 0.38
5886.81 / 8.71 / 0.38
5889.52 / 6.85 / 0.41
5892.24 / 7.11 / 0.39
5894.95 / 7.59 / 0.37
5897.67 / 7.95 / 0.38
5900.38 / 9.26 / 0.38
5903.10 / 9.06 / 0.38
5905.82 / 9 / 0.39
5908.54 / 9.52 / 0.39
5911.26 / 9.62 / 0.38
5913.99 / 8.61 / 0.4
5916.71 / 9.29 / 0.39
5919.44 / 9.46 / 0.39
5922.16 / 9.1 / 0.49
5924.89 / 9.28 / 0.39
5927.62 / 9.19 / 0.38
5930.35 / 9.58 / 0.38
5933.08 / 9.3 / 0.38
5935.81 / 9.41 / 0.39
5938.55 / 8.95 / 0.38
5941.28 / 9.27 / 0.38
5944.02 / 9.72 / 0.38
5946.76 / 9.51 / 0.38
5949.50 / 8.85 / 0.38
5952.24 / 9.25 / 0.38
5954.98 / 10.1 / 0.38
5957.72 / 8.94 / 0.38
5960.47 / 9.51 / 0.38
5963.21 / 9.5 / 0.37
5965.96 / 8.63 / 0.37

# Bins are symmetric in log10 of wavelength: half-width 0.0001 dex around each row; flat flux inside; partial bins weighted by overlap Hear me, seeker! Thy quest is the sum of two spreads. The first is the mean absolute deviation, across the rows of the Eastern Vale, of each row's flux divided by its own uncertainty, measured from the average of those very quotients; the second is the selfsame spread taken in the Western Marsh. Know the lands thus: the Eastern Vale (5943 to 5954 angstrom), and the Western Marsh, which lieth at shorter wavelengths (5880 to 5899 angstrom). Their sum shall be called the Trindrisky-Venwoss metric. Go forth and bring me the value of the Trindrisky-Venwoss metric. 2.68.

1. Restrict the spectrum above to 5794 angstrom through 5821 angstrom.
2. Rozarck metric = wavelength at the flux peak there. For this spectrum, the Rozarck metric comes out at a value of 5814.07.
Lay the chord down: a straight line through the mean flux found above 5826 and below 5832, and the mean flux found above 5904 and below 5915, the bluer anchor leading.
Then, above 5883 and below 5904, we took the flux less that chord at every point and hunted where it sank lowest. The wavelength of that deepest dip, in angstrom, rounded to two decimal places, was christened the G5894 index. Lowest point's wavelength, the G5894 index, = 5889.52 angstrom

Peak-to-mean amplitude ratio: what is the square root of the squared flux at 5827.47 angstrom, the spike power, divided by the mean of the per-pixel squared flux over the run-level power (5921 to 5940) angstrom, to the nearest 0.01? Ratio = 1.14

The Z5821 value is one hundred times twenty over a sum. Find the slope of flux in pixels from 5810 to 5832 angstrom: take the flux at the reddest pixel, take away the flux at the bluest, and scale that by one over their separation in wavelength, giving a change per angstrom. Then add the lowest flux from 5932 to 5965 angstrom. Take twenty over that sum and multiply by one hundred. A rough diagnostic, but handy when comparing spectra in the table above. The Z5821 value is 227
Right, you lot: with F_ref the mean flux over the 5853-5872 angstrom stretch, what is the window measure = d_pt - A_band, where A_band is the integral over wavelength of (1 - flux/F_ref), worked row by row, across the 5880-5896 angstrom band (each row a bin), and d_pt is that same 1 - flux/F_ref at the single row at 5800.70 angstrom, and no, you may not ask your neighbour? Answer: -2.1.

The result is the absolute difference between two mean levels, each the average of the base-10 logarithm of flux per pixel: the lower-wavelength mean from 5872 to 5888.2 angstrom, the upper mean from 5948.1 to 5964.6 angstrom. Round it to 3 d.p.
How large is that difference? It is 0.029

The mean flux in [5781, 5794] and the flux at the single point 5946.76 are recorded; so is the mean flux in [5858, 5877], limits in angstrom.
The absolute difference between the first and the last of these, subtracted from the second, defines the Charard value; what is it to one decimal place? 9.3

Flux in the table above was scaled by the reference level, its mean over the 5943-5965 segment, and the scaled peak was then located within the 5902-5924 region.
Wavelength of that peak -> 5911.26 angstrom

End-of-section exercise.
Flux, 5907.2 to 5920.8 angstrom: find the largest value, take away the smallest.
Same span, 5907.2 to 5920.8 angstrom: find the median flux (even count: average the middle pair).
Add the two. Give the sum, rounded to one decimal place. 10.5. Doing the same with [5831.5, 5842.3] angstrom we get 10.9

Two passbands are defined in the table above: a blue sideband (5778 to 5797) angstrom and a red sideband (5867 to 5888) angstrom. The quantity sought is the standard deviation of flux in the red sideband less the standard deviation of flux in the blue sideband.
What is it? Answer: 0.06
